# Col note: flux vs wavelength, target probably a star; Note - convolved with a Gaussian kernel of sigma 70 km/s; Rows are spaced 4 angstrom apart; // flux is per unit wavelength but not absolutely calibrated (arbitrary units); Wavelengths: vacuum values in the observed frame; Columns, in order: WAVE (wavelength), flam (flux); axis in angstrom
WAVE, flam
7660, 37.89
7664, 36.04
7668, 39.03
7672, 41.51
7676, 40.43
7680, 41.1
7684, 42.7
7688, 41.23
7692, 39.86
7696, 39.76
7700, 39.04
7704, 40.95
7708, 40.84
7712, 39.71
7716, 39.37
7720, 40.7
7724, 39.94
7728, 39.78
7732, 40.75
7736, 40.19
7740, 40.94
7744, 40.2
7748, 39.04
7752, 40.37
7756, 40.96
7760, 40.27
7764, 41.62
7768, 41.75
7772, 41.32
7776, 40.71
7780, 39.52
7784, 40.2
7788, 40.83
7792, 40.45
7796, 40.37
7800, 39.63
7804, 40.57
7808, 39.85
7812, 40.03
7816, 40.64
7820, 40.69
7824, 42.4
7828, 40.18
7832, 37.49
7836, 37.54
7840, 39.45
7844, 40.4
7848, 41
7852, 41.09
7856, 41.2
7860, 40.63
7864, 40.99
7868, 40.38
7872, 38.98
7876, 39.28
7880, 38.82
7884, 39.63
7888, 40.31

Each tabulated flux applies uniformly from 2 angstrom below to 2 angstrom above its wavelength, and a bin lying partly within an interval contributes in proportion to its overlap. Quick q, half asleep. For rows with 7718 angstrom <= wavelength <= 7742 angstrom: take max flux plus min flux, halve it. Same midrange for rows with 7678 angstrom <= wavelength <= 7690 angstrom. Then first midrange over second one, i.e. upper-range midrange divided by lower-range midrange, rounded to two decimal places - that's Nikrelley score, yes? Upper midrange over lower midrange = 0.96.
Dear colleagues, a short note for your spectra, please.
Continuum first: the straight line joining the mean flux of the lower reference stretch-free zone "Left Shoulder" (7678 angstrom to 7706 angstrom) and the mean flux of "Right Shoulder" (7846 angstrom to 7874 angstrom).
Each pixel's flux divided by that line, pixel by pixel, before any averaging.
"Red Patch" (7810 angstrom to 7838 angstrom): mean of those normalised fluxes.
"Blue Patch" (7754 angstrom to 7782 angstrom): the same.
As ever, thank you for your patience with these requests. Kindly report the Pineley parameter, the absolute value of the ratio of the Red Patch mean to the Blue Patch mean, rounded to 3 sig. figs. 0.975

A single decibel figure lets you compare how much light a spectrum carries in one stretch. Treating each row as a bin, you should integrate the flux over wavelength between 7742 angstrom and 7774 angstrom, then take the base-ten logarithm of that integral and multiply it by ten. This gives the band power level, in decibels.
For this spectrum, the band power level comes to 31.15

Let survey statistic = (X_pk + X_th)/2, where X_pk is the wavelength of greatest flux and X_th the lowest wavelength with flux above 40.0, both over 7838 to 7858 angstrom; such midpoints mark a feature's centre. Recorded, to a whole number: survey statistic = 7850 angstrom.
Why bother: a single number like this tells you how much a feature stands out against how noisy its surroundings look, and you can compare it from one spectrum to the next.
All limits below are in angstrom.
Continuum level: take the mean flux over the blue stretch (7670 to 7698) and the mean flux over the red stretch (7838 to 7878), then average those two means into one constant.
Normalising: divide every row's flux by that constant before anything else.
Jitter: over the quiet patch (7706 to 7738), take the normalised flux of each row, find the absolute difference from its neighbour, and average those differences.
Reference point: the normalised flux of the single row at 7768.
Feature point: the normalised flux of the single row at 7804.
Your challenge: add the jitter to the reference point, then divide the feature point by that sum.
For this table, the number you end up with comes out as 0.955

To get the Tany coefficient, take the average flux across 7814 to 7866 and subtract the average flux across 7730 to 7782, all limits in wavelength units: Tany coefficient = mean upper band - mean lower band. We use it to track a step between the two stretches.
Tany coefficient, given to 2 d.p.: -0.30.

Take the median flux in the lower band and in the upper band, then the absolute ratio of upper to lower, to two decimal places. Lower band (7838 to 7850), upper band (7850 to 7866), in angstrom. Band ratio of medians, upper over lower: 1.02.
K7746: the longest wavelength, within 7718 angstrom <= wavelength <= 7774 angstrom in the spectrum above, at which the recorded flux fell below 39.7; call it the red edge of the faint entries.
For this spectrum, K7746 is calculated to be 7748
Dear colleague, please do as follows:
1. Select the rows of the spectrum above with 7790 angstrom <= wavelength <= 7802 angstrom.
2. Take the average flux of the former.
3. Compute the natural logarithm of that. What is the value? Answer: 3.69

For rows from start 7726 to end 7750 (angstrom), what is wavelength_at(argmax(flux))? 7740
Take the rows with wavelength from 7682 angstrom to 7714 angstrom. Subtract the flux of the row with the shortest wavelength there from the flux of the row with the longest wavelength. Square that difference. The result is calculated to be 8.9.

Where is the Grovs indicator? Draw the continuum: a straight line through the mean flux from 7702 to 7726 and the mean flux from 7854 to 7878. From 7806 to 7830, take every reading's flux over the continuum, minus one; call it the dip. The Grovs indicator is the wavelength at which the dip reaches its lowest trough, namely 7808 angstrom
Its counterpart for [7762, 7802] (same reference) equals 7780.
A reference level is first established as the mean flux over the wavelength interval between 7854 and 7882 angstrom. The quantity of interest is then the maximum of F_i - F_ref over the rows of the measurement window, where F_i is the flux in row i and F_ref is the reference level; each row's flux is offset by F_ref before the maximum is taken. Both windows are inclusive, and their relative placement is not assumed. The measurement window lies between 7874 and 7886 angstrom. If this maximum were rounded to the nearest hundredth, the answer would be -0.41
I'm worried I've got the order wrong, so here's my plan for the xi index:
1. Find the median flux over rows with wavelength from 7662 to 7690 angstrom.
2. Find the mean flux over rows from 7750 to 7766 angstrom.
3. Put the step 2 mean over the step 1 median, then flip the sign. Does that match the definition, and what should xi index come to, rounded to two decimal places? -0.99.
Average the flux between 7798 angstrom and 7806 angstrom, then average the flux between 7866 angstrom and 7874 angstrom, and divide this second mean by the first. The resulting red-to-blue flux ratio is 0.99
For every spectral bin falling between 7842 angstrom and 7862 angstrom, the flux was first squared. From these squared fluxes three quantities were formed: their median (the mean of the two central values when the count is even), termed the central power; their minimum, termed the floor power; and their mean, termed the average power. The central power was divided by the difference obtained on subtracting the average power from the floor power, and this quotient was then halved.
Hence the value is -22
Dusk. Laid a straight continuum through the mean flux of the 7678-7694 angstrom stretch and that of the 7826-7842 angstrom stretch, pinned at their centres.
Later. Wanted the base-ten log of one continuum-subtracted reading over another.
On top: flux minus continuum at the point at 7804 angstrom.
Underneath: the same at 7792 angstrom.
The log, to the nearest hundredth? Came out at 0.12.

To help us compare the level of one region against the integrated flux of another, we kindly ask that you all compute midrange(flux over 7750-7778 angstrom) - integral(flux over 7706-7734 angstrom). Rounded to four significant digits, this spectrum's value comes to -1083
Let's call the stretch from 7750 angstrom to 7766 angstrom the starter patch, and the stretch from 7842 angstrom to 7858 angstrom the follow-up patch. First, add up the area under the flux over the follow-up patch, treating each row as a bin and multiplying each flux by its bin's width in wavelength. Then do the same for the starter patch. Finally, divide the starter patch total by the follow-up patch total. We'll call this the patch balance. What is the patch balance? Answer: 1.00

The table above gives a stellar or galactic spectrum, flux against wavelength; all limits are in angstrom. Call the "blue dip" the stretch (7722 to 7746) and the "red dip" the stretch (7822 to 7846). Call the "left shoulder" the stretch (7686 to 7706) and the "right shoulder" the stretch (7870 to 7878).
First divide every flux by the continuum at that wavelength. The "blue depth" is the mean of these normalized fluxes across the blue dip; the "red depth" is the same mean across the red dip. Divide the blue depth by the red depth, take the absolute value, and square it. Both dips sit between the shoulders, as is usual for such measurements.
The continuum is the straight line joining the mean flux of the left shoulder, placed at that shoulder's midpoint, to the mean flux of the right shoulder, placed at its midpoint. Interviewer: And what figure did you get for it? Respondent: 1.01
